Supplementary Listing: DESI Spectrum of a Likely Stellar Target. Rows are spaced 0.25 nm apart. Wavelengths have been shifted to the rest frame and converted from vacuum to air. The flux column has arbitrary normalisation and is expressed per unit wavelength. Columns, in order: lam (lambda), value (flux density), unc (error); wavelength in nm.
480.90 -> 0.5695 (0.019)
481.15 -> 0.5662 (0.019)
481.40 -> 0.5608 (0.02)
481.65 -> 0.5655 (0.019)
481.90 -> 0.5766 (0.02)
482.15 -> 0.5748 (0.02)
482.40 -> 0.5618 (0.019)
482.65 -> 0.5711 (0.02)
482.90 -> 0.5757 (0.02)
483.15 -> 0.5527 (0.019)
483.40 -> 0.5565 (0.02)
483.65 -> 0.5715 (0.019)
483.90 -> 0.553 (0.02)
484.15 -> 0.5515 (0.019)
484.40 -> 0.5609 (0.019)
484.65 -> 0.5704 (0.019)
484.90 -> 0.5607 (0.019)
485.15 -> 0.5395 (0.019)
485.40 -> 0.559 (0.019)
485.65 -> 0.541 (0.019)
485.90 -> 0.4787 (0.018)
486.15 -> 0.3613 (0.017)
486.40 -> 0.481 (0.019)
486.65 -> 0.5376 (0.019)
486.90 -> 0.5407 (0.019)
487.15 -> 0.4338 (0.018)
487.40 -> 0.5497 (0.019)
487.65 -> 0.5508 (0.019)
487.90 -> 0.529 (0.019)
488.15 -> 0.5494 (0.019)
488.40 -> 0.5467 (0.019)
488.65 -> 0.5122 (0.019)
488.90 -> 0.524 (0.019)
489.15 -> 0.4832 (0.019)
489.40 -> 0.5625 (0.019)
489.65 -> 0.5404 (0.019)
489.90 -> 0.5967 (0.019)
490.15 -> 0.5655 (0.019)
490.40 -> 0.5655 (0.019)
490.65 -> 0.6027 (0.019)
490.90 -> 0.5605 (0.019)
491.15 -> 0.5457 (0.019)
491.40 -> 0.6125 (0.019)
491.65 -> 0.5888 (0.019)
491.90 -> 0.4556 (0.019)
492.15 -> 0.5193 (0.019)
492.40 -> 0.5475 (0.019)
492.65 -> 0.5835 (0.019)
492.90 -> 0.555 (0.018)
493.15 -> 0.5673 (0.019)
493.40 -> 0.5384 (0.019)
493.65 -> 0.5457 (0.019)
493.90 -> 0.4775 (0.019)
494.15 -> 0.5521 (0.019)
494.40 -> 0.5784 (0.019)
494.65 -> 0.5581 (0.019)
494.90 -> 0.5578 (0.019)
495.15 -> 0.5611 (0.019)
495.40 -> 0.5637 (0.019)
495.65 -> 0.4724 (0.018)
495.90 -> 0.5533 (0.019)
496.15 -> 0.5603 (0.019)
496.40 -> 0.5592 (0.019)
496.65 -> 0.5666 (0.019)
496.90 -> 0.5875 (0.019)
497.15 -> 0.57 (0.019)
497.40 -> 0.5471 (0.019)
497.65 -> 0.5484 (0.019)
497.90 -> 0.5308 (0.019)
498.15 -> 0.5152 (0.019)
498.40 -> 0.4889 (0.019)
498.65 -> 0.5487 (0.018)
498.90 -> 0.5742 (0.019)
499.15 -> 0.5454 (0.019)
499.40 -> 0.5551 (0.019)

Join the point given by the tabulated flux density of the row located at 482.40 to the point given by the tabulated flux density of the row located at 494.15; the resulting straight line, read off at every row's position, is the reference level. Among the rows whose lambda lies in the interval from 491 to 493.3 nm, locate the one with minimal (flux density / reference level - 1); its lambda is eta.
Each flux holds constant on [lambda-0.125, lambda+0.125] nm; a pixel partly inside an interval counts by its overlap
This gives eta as 491.90 nm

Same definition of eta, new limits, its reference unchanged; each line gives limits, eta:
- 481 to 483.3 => 483.15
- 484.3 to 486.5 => 486.15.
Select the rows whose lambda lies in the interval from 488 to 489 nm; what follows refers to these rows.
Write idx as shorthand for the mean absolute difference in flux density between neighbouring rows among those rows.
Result 0.016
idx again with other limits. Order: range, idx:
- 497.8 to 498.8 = 0.034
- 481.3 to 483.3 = 0.010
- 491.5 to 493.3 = 0.050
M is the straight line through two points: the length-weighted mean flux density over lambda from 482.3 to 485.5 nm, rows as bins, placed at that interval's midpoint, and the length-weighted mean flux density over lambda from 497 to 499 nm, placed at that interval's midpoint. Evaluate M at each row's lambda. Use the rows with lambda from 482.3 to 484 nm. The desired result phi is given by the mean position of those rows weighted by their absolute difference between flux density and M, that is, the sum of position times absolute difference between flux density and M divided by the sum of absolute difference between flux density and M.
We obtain 483.21 nm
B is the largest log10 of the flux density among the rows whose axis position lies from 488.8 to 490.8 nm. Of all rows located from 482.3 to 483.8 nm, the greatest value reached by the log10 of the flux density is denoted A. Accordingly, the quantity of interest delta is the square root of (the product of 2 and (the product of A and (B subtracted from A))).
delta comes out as 0.098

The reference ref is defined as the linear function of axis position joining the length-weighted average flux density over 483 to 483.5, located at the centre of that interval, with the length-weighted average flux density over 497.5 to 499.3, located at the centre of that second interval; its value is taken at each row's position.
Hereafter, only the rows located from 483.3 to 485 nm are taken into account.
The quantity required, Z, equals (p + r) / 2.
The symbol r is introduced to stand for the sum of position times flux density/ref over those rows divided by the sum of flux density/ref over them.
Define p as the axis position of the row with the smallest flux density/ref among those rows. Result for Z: 484.15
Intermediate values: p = 484.15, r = 484.15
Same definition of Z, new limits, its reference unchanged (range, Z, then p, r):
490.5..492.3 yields 491.64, 491.90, 491.37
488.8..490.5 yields 489.41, 489.15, 489.67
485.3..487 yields 486.15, 486.15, 486.15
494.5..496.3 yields 495.52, 495.65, 495.39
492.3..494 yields 493.52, 493.90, 493.13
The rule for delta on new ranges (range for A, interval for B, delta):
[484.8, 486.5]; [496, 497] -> 0.101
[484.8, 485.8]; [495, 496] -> 0.034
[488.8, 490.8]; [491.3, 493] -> 0.056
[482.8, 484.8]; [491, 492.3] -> 0.114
